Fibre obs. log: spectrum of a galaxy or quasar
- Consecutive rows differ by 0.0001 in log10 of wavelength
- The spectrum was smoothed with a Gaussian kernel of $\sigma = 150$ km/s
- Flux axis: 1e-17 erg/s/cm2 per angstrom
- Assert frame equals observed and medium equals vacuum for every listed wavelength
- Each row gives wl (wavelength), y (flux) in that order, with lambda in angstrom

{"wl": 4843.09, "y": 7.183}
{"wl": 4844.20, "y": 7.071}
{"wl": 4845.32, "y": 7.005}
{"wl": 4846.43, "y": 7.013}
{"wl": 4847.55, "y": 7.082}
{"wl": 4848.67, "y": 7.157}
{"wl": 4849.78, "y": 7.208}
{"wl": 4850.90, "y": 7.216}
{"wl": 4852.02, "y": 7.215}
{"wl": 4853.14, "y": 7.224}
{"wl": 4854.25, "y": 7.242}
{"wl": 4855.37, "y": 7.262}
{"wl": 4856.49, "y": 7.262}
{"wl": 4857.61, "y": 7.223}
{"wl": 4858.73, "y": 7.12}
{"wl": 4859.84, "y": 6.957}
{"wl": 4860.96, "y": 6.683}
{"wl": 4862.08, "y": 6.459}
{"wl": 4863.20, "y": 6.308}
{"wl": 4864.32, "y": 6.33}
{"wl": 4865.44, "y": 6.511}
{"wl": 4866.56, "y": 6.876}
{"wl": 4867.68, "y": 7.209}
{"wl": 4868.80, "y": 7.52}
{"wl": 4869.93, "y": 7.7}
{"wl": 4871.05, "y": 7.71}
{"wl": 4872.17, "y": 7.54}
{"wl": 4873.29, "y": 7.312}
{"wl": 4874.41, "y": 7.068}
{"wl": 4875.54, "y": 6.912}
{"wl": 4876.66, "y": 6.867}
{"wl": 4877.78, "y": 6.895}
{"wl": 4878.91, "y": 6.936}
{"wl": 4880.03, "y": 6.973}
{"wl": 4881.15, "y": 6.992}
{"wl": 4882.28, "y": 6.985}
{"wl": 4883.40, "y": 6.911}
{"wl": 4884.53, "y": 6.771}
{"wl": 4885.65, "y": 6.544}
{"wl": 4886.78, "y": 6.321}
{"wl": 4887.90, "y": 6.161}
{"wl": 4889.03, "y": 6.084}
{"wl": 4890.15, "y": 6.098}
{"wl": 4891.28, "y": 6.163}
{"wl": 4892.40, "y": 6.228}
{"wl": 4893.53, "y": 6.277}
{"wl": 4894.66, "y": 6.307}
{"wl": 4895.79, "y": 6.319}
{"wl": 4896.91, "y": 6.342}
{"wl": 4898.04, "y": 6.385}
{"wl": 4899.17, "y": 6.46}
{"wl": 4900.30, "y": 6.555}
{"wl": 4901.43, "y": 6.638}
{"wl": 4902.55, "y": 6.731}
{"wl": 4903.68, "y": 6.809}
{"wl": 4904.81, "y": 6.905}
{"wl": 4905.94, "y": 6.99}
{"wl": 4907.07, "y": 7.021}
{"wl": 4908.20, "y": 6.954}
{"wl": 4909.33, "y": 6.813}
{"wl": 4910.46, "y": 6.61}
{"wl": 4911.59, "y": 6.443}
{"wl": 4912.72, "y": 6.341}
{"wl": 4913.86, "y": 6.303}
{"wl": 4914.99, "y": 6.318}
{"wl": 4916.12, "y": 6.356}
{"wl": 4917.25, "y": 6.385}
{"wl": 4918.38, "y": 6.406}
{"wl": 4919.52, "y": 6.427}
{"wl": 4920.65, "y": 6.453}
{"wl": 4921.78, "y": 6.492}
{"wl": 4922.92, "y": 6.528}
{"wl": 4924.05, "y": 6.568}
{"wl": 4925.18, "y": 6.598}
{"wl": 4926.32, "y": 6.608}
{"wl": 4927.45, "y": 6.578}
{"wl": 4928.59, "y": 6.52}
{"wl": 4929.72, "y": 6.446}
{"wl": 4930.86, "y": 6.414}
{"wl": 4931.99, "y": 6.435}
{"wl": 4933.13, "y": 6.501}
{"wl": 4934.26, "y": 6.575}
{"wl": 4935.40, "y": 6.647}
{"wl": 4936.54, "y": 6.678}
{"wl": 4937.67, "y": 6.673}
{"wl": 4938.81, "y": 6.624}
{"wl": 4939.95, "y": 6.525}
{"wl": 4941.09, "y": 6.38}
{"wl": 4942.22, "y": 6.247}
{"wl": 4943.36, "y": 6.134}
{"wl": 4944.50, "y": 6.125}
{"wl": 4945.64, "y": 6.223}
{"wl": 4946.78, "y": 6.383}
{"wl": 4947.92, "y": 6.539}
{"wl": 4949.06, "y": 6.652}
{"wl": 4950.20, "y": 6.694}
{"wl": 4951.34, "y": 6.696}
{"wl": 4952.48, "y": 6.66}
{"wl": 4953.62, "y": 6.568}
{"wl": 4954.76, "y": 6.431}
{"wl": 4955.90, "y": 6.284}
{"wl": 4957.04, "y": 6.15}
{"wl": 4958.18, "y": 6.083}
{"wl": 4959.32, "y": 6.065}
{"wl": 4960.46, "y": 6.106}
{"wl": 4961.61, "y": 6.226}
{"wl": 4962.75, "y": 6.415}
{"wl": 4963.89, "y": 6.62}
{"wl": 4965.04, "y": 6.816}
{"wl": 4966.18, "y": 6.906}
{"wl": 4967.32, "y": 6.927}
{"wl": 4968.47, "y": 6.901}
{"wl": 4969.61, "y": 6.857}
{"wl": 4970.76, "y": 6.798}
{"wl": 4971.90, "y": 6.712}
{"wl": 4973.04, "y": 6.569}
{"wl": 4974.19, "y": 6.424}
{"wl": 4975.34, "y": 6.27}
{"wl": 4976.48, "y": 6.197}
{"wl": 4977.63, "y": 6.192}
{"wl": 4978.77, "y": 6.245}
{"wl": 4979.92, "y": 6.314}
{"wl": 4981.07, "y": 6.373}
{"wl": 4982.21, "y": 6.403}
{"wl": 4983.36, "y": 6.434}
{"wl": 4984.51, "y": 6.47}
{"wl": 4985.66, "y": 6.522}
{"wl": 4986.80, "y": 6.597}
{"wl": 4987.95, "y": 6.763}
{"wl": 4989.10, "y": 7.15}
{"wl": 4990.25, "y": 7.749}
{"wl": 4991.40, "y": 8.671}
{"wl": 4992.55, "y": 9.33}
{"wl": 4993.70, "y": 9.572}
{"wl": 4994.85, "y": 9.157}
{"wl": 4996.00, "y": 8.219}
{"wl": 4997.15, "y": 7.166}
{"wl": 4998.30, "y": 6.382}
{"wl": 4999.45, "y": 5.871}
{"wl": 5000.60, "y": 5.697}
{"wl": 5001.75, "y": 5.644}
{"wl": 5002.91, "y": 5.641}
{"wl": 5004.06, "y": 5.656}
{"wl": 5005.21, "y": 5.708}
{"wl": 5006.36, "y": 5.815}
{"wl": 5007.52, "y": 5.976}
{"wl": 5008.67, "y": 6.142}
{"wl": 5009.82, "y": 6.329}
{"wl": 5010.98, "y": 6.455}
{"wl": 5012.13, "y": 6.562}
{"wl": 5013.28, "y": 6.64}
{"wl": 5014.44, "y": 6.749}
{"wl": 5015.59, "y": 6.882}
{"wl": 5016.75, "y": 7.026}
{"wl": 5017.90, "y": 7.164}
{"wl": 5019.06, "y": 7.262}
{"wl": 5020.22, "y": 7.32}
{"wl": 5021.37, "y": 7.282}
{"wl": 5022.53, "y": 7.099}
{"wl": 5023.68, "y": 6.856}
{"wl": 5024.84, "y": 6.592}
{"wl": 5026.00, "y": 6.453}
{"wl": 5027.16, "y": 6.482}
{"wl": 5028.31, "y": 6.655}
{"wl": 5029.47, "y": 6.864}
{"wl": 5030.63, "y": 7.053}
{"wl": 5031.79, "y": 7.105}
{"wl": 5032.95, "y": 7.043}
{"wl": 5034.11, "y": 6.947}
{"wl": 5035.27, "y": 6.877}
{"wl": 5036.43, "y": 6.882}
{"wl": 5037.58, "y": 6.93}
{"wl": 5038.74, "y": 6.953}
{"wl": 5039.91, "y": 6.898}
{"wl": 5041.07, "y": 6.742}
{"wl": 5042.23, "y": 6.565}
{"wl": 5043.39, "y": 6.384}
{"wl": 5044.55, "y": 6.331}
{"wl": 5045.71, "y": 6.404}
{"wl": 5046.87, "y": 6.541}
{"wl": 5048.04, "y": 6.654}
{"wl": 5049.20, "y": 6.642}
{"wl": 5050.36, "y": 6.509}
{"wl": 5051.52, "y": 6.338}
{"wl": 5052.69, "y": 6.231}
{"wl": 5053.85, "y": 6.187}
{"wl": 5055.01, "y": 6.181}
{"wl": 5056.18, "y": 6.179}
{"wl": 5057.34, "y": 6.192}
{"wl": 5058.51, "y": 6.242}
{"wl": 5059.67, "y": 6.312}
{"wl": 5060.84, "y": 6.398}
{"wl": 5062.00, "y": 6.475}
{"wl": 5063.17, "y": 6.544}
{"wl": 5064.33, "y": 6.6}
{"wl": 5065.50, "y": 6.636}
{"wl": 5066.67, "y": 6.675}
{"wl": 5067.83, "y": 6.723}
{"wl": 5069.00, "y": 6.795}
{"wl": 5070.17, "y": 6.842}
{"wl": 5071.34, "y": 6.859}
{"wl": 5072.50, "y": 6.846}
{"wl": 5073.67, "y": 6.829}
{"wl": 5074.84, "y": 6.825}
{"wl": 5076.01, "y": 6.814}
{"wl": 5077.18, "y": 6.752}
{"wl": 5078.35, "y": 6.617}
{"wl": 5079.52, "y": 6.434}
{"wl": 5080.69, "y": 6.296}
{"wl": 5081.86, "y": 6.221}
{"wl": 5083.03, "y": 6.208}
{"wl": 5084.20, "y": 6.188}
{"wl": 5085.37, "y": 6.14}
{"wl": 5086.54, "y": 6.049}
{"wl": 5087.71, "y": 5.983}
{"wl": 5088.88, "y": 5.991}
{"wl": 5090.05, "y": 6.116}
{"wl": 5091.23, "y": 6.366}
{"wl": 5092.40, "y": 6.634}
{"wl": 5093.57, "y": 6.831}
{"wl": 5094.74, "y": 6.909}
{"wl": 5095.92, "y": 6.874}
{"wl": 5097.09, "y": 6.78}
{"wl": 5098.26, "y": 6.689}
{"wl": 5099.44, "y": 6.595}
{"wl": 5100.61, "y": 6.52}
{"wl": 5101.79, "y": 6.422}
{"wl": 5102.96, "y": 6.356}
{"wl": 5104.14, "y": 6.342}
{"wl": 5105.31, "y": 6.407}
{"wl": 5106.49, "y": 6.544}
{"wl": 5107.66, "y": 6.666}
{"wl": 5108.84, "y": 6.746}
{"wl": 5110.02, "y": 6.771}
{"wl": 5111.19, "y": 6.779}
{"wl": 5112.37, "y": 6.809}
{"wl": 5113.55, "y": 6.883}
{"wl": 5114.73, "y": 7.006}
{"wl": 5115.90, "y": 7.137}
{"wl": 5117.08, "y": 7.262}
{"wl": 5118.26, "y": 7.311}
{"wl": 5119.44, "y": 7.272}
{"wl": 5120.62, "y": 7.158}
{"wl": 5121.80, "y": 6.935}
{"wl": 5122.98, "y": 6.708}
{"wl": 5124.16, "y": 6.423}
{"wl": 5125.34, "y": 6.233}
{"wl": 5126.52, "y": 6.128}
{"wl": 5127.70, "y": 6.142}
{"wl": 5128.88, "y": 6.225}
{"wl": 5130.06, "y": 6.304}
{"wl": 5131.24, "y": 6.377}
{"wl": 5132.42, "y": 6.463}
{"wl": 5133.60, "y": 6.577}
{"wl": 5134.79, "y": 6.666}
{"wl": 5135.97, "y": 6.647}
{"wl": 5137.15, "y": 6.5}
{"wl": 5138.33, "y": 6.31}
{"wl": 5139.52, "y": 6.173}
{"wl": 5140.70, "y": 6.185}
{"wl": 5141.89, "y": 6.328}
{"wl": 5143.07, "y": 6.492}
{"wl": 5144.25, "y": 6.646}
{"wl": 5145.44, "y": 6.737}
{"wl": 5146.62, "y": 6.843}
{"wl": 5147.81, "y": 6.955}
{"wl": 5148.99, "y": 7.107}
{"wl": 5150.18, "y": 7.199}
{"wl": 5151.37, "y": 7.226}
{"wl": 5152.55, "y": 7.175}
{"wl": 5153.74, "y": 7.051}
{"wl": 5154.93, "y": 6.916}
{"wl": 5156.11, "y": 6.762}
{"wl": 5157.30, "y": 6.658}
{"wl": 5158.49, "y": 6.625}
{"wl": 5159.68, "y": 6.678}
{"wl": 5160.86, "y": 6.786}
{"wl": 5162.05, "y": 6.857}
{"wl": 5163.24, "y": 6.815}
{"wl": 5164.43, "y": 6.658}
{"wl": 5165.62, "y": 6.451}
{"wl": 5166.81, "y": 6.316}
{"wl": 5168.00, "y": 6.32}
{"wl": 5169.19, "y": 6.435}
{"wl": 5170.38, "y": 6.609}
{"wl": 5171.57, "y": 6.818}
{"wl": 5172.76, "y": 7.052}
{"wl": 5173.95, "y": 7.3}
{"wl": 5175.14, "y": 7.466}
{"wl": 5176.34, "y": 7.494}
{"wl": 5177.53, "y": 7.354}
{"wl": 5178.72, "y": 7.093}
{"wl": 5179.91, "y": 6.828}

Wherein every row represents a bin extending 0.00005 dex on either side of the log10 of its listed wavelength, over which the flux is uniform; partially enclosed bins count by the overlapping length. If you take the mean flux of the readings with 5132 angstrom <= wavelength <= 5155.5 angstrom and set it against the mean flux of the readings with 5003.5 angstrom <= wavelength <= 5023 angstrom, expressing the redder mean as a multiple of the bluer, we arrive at 1.02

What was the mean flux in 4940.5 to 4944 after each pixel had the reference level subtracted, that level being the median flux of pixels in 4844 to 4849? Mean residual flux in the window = -0.82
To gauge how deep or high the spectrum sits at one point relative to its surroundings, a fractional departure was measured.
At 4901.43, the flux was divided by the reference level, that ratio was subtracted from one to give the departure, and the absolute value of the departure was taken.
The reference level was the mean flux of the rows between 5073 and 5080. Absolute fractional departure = 0.011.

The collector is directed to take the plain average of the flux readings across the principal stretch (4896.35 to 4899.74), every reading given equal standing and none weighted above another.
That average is 6.4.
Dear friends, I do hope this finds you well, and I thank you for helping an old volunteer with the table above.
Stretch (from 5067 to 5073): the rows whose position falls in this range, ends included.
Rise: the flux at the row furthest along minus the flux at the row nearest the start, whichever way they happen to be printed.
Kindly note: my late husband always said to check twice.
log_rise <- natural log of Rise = -2.1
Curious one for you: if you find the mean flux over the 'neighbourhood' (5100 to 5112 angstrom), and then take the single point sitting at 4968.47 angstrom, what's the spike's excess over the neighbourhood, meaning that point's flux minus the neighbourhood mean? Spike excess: 0.3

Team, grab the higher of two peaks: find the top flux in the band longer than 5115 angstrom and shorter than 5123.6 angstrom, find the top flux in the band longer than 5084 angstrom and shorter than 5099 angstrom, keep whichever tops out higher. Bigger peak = 7.31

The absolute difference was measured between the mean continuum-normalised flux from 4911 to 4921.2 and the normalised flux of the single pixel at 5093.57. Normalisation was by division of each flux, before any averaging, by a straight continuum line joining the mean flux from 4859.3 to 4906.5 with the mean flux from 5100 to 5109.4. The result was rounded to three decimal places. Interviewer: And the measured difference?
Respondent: 0.096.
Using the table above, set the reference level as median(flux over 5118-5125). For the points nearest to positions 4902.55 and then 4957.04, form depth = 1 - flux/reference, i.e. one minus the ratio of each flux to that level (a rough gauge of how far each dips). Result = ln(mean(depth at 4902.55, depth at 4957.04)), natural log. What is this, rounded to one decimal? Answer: -2.5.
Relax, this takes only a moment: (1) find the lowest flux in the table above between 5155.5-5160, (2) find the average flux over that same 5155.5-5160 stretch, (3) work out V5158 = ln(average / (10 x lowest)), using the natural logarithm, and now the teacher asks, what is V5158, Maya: -2.29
